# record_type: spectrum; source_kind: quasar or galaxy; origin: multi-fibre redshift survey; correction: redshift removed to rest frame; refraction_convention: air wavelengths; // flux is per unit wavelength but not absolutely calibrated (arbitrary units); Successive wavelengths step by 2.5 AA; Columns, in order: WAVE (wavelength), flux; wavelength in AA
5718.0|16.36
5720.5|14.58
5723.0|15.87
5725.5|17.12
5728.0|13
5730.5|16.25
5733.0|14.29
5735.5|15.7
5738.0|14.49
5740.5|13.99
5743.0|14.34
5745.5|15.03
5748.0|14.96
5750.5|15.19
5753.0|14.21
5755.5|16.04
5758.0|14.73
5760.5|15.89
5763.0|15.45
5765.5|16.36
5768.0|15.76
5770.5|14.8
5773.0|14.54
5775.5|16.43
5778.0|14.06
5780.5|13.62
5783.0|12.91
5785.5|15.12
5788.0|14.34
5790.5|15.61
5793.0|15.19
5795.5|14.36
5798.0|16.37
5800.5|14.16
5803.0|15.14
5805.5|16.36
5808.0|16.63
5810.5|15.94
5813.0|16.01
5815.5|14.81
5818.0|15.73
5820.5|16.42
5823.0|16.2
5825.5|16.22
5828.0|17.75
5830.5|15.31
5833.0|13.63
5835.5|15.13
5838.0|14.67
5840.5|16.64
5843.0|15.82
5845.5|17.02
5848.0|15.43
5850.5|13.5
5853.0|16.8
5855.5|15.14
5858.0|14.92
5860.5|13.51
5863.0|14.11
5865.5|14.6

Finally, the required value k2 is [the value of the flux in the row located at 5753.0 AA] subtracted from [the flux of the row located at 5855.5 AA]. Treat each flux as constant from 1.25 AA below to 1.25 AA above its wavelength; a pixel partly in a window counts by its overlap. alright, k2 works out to 0.9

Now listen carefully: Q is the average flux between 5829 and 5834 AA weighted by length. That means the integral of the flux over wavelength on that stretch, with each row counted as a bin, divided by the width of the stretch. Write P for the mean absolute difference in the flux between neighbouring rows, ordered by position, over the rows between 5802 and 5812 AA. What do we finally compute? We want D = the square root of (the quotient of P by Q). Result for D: 0.22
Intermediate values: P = 0.7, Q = 14.7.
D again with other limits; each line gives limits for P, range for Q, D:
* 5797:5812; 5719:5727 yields 0.26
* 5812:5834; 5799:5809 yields 0.26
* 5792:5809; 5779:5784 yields 0.31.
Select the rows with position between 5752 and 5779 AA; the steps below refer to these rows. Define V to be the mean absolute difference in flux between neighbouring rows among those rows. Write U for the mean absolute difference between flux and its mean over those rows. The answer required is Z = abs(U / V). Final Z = 0.64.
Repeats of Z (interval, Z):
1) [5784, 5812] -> 0.68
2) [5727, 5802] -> 0.68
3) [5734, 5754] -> 0.84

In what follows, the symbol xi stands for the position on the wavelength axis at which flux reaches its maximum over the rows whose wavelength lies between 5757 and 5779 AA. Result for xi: 5775.5 AA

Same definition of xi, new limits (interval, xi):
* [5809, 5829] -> 5828.0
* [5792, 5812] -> 5808.0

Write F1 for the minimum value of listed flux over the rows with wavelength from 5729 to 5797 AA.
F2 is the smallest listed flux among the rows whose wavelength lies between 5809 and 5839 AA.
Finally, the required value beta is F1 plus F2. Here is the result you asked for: 26.5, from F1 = 12.91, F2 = 13.63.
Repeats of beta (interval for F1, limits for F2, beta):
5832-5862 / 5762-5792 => 26.4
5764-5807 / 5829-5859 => 26.4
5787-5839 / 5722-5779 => 26.6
